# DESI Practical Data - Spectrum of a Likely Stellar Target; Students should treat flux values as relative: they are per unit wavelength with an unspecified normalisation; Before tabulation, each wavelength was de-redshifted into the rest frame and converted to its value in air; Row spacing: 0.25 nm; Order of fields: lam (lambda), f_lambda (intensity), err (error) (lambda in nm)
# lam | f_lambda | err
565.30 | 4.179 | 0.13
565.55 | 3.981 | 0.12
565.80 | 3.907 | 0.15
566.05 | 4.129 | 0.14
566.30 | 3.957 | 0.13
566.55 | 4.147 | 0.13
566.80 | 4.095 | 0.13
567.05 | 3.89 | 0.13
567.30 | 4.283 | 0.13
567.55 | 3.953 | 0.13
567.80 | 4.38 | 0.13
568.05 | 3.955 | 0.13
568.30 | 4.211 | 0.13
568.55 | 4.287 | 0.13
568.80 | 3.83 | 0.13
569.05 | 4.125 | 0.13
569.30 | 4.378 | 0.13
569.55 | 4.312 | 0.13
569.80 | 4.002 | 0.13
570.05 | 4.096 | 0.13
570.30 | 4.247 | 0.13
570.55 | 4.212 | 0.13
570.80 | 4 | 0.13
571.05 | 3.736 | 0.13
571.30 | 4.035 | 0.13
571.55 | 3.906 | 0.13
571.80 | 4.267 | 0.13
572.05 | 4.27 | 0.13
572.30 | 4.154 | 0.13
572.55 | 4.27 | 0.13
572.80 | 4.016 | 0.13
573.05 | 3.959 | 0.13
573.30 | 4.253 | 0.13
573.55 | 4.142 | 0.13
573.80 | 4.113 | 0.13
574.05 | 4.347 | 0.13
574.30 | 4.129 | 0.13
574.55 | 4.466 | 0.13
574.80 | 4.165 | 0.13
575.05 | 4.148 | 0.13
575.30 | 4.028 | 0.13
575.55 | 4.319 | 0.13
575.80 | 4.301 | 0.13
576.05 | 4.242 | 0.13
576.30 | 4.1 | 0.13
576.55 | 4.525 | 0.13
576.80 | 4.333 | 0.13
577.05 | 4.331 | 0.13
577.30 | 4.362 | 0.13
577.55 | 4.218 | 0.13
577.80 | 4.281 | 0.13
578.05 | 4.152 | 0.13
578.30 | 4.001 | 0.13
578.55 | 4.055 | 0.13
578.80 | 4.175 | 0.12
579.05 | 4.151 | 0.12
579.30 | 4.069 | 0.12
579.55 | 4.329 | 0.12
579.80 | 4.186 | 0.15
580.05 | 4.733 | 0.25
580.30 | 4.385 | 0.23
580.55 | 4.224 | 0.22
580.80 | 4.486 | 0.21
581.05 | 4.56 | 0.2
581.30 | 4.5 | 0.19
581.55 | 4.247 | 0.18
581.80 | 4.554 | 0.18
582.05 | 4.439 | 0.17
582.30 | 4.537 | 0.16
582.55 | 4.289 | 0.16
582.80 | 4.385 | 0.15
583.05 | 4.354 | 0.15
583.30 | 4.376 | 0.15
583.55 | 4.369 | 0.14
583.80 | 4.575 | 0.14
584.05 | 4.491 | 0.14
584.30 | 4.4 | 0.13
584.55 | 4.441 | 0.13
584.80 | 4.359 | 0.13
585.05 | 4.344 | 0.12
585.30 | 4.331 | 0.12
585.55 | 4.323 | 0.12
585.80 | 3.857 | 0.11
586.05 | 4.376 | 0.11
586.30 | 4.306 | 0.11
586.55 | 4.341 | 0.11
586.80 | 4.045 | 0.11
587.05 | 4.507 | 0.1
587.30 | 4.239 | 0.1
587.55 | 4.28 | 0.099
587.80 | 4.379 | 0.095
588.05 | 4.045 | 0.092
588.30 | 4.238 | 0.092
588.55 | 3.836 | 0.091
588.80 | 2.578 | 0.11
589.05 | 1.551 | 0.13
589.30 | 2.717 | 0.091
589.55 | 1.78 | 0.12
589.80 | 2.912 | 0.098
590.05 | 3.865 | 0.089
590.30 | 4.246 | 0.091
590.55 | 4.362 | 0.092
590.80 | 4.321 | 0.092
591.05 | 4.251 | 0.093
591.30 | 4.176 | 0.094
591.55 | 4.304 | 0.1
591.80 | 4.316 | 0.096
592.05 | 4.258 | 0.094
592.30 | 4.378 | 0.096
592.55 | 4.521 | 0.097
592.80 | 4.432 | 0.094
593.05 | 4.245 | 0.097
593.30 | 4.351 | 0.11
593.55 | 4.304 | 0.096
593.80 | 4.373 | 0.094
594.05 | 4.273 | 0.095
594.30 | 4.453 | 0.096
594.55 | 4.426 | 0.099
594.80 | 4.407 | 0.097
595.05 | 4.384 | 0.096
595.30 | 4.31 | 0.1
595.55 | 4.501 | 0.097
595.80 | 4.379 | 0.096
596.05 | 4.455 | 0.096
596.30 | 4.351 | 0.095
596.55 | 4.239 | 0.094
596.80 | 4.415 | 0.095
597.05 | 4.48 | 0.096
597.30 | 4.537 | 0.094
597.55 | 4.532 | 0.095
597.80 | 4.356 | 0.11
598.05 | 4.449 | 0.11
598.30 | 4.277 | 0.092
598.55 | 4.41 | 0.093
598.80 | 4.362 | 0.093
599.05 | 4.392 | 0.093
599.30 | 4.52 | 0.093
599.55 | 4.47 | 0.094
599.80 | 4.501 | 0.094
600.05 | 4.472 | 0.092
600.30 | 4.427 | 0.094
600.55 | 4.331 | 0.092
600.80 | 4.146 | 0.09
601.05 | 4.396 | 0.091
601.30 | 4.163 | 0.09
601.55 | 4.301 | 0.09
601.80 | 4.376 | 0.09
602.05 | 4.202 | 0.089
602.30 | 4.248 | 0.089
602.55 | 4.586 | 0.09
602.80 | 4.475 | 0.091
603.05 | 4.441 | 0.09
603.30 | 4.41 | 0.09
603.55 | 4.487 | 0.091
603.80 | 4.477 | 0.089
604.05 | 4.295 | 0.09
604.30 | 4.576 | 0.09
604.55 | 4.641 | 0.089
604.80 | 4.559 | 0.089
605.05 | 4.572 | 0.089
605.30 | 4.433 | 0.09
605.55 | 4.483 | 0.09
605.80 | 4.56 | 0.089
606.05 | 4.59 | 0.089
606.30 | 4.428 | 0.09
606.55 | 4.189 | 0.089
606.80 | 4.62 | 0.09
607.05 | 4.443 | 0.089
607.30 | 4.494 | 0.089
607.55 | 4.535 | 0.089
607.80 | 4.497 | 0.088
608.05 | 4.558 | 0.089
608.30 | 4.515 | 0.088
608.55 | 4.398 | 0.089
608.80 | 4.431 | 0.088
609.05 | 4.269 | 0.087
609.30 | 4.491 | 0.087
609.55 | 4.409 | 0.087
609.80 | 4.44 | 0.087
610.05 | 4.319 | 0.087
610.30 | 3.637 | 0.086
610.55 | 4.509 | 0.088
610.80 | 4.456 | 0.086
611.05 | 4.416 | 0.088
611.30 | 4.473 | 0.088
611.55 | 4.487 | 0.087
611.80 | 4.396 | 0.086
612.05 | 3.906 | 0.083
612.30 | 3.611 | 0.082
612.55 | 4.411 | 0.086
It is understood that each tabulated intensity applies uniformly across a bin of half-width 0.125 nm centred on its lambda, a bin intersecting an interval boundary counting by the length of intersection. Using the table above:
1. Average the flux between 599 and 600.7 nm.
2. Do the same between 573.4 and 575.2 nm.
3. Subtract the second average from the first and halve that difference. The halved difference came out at 0.11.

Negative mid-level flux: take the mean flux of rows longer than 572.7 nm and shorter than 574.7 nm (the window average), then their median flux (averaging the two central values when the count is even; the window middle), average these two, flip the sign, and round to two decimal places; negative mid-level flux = -4.16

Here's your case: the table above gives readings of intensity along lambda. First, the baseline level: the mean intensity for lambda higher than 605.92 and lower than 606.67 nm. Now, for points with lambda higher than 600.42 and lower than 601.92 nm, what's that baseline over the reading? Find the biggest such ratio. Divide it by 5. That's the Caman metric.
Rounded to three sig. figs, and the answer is 0.212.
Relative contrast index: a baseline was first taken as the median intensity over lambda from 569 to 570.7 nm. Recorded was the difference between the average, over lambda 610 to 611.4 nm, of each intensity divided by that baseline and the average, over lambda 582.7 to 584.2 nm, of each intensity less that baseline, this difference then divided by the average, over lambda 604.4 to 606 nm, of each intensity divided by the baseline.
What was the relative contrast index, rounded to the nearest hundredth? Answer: 0.75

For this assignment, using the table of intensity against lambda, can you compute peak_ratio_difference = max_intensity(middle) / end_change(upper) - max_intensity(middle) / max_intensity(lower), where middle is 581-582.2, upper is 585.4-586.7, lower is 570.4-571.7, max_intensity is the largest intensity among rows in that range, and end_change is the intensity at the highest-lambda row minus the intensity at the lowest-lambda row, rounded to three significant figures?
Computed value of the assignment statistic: 252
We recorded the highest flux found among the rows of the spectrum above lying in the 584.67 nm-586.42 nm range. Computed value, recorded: 4.376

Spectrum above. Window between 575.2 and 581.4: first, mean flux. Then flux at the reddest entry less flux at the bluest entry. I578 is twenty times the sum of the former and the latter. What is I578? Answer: 95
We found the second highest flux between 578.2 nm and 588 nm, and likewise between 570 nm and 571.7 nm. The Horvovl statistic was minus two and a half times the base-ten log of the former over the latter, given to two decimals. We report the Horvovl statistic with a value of -0.09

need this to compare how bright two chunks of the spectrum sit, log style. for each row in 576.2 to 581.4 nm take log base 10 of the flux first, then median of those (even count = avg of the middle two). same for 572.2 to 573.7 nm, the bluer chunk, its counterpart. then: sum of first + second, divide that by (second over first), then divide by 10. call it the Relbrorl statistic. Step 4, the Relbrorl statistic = 0.128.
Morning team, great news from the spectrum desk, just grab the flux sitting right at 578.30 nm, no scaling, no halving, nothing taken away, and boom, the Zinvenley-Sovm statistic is 4.001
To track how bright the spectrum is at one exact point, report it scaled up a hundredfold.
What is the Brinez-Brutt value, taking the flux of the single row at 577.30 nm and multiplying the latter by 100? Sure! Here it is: 436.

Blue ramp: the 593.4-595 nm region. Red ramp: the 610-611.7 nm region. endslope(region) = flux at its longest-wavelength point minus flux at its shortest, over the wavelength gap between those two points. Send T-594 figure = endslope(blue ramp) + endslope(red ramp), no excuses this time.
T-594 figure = 0.19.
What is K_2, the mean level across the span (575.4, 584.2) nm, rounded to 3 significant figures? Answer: 4.33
